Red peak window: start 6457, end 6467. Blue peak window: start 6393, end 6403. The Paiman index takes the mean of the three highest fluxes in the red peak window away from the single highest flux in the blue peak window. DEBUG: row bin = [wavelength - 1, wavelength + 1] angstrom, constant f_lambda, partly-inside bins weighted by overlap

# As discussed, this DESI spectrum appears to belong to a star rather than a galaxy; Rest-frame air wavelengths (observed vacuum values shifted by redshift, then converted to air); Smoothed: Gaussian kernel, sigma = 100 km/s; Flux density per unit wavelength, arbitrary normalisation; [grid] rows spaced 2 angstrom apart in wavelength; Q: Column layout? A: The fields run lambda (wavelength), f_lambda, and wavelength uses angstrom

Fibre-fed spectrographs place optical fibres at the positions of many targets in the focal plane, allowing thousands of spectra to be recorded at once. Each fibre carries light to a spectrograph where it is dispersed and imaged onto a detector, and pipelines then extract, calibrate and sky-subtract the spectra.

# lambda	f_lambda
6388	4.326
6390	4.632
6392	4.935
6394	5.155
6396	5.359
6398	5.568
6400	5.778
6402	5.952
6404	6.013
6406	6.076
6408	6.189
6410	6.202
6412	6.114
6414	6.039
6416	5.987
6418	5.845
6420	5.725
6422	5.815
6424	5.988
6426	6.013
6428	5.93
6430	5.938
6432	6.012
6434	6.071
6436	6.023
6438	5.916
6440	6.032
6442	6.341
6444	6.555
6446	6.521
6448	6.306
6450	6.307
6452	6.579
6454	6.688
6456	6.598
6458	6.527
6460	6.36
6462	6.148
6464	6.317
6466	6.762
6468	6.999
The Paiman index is -0.60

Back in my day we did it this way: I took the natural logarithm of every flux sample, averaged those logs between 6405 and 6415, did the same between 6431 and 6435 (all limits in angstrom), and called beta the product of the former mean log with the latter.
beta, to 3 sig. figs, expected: 3.26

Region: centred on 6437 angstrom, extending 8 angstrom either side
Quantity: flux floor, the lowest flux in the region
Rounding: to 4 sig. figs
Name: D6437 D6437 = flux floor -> 5.916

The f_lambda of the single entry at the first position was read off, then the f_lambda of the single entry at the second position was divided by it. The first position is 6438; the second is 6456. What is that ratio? 1.12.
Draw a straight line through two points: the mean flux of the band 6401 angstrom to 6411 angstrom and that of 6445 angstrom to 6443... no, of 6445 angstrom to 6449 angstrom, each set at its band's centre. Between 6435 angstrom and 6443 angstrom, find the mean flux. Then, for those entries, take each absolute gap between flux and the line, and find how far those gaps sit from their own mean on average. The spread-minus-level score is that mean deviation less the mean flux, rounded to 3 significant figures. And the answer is -5.96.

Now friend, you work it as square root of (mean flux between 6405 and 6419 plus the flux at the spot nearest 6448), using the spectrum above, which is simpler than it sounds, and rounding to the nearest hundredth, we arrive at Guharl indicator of 3.52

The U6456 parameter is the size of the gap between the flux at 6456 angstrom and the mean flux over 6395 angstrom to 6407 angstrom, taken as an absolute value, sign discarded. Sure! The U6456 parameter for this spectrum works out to 0.8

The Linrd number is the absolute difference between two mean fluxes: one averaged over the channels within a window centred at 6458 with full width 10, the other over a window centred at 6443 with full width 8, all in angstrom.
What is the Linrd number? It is 0.10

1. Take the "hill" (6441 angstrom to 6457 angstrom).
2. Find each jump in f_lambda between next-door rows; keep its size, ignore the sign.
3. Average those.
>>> 0.134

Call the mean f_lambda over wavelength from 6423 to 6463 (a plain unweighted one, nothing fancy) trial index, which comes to 6.24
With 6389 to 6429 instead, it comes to 5.77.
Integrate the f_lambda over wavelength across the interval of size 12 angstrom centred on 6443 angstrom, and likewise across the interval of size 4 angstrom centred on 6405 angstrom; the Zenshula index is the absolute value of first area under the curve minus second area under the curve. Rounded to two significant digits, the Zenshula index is 51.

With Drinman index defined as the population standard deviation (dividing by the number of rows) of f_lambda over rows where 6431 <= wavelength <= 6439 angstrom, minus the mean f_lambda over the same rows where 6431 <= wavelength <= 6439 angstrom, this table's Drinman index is -5.95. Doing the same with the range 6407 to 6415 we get -6.07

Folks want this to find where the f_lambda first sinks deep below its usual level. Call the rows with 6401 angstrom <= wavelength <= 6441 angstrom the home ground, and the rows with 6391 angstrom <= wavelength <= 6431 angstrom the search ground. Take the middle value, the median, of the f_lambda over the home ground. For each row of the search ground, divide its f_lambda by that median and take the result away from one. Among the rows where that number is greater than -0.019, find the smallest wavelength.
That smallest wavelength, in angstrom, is 6392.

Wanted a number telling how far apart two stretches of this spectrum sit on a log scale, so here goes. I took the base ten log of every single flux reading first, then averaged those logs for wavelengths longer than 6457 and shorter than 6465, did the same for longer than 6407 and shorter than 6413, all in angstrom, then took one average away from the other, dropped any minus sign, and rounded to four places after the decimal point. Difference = 0.0117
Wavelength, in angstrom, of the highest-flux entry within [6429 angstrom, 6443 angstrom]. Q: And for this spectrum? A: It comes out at 6442 angstrom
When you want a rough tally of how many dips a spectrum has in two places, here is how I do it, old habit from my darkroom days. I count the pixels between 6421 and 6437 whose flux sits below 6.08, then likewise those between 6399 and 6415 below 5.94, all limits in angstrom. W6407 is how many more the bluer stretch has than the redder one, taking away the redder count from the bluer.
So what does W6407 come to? -7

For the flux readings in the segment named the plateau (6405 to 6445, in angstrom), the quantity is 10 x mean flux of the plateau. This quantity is 60.4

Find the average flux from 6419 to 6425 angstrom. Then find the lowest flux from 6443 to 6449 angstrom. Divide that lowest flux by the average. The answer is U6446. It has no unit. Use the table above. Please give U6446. 1.079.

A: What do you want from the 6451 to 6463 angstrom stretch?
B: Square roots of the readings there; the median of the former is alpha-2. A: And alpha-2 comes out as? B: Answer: 2.56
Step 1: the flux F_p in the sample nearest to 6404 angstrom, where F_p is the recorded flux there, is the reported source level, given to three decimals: 6.013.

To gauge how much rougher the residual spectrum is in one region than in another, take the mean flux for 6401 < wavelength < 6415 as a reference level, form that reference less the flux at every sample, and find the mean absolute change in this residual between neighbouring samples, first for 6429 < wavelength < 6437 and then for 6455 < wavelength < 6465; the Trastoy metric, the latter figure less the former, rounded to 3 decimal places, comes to 0.094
